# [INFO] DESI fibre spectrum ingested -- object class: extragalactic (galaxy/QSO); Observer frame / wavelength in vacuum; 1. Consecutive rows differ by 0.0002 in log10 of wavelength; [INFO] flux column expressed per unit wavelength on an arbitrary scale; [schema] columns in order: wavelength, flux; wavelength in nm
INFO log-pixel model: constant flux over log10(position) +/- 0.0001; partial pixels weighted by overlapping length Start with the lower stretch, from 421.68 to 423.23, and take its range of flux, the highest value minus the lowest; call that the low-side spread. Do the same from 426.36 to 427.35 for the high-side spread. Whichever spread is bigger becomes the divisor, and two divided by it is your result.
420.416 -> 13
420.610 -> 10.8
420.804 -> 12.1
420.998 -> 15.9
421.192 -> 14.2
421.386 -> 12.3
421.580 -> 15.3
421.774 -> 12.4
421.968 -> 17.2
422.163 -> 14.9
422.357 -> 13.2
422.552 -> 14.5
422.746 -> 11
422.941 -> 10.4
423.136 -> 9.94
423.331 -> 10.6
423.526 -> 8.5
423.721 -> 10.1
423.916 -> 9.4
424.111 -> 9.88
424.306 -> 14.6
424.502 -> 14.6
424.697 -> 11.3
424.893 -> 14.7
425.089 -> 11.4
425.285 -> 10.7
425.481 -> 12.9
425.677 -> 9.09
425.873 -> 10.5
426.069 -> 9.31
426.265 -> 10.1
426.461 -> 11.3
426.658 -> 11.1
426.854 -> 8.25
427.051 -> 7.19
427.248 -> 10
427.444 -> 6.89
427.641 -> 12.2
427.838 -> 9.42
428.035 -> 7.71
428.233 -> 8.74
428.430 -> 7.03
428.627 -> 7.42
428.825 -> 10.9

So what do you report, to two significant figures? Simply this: 0.28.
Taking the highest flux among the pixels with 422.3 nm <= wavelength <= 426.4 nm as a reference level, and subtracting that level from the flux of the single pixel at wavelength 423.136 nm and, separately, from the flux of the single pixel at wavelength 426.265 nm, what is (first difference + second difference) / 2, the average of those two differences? -4.7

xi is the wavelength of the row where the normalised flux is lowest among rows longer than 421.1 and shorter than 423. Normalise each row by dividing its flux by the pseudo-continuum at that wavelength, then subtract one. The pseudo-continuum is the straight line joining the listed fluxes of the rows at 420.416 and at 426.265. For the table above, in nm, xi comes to 422.941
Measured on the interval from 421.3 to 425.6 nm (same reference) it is 423.526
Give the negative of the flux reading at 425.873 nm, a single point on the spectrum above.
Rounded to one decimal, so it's -10.5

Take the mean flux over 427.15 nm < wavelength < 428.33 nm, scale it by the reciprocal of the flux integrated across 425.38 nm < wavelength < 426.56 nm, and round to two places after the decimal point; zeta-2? 0.74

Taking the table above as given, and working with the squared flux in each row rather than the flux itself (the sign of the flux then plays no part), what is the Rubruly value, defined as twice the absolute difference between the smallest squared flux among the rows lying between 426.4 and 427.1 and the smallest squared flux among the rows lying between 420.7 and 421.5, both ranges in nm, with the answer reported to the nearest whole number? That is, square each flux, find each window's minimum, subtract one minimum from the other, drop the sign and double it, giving 189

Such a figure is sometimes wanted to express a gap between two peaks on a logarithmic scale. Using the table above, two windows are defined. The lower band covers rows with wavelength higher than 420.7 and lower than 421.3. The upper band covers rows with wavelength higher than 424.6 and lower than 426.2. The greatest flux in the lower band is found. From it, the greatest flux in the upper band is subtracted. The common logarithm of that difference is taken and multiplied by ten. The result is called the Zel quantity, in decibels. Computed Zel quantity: 1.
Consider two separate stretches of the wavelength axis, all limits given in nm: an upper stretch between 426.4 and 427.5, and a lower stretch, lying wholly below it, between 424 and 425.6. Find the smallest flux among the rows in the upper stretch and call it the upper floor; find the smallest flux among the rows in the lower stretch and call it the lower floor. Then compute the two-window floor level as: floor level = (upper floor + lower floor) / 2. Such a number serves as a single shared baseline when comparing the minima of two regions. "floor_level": 8.4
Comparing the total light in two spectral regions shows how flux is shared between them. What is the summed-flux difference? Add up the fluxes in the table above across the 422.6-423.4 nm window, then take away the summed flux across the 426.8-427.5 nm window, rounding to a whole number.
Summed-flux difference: 10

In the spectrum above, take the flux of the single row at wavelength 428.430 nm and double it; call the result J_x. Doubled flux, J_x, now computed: 14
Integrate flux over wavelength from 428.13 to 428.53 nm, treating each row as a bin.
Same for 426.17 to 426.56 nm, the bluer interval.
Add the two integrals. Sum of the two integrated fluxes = 7.3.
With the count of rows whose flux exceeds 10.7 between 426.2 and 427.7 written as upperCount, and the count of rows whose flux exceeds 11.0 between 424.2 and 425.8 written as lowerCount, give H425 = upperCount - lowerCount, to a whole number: -3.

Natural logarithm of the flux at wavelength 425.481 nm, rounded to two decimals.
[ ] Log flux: 2.56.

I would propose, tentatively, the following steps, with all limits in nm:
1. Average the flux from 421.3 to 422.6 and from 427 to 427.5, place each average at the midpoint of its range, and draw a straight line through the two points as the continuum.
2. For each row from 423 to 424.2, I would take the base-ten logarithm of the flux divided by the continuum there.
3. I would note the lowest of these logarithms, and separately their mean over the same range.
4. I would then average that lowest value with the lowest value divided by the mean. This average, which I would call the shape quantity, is 0.7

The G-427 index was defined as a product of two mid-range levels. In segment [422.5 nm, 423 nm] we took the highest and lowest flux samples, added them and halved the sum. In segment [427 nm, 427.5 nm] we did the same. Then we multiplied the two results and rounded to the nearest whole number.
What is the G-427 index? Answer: 105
